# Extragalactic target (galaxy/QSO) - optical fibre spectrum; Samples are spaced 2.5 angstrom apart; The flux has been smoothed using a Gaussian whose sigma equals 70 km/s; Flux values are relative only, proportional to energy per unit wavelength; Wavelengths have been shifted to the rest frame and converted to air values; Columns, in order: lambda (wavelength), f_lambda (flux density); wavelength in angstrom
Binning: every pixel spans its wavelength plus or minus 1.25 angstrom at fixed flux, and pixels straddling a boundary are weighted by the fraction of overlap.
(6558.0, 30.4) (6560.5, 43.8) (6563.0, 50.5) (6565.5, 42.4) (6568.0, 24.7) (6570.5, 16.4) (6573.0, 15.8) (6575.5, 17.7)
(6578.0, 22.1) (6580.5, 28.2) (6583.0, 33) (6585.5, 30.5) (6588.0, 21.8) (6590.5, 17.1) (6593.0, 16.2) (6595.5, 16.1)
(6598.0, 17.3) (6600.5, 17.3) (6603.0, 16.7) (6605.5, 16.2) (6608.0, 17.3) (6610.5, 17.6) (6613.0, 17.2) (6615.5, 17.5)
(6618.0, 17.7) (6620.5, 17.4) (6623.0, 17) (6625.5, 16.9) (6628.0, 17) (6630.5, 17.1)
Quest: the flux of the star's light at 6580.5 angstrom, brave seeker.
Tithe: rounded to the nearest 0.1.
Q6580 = 28.2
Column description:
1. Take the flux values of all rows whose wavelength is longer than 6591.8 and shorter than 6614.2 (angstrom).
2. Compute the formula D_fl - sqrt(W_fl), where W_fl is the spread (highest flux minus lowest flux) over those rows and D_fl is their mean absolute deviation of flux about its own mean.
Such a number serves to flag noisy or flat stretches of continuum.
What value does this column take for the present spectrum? -0.7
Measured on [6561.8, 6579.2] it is 5.2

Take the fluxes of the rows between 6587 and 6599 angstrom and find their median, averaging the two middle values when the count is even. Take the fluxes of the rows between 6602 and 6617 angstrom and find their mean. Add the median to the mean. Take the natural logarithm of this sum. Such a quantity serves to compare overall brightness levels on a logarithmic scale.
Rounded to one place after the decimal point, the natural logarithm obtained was 3.5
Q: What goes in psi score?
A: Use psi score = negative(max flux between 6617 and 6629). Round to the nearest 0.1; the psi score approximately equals -17.7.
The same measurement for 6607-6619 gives -17.7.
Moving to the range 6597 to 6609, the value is -17.3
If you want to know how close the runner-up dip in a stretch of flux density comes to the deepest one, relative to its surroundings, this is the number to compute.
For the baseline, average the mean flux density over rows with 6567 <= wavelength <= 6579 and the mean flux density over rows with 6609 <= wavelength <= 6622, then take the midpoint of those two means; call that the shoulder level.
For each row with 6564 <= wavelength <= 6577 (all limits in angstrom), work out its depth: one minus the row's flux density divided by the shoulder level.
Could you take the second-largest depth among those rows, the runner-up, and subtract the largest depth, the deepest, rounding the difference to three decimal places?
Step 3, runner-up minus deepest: -0.033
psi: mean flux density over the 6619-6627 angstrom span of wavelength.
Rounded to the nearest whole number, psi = 17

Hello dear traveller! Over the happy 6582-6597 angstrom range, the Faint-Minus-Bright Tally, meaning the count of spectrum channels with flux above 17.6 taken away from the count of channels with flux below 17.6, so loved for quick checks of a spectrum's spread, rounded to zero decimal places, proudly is 0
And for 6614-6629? 4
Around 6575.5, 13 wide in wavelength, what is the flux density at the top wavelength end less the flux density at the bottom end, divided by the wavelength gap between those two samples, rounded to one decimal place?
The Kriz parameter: 1.2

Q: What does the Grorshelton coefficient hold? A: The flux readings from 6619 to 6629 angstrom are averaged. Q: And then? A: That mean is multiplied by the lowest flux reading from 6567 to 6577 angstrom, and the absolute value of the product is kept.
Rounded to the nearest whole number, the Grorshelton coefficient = 270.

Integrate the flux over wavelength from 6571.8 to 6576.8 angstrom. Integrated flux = 84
